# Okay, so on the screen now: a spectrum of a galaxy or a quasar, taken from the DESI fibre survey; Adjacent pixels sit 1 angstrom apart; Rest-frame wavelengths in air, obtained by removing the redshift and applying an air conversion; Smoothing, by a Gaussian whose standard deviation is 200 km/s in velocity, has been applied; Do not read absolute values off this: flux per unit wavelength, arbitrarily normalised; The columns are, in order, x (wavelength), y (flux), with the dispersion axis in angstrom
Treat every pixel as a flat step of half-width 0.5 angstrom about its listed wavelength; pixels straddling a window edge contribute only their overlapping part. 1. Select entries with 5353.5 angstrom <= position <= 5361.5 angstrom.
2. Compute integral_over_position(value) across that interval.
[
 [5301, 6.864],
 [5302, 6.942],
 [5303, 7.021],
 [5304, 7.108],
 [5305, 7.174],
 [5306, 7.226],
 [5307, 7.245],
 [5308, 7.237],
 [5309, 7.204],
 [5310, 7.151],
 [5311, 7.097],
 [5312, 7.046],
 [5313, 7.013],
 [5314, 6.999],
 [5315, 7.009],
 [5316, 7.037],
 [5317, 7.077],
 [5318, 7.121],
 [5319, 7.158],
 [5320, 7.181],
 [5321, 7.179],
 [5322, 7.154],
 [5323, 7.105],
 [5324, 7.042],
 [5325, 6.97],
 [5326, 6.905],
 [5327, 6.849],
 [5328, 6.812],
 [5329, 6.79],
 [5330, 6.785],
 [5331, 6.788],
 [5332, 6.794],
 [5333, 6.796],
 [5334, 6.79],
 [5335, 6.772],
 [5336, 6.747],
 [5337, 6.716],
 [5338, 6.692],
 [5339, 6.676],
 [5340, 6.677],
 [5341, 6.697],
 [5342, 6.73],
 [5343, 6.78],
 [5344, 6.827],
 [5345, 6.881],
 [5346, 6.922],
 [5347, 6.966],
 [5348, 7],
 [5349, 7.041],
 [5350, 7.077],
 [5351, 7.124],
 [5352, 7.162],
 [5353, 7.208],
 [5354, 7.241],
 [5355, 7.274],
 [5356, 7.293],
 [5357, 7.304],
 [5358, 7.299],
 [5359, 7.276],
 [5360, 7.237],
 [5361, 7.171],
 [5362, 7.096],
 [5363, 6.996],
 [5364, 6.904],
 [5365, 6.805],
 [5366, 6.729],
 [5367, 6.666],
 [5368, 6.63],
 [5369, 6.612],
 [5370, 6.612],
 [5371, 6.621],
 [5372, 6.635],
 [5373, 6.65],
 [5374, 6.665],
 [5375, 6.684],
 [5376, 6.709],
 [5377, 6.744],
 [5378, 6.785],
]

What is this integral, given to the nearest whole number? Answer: 58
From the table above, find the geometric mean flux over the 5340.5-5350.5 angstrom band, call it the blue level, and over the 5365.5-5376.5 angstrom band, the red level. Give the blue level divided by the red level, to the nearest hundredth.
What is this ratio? 1.04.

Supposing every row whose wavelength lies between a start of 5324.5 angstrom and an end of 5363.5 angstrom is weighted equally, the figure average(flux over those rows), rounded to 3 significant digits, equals 6.95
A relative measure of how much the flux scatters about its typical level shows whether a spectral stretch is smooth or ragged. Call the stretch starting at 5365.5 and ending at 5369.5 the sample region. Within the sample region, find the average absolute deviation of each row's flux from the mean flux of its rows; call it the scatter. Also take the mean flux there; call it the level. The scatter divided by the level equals 0.006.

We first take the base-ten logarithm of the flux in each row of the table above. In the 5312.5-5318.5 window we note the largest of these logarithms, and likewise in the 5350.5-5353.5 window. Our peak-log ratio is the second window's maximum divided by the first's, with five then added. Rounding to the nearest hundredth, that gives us 6.01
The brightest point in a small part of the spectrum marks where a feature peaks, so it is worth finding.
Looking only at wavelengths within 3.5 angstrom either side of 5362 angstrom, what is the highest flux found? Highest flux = 7.276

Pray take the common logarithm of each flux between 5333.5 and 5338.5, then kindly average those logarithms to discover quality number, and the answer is 0.829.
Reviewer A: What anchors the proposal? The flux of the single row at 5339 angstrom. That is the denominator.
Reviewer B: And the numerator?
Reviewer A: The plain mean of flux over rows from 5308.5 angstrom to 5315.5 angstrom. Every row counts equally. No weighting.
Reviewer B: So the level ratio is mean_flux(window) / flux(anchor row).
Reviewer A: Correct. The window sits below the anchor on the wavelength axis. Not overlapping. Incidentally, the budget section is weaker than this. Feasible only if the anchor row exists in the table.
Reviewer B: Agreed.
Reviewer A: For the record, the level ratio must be 1.060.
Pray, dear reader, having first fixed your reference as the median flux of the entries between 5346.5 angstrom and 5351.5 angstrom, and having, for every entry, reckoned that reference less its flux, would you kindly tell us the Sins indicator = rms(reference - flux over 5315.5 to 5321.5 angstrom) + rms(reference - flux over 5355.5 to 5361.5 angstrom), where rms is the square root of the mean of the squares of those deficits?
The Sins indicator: 0.33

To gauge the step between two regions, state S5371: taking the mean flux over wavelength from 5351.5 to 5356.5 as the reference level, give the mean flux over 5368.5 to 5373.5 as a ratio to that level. 0.92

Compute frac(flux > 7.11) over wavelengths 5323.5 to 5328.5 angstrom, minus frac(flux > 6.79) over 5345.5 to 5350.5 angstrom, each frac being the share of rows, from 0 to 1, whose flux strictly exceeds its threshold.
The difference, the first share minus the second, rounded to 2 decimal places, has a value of -1.00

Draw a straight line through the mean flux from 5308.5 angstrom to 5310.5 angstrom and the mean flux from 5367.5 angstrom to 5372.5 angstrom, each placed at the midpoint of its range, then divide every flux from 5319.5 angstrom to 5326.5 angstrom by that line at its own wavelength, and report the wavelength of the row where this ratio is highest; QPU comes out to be 5321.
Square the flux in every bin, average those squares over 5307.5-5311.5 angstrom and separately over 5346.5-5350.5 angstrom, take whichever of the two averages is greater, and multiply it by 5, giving 257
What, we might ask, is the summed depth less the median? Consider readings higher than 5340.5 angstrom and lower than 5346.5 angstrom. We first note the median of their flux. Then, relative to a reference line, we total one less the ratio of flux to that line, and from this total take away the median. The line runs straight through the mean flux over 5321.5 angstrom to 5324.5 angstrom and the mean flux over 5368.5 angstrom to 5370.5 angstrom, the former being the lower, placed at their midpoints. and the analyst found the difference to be -6.73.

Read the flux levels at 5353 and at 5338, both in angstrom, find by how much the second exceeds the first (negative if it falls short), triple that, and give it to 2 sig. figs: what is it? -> -1.5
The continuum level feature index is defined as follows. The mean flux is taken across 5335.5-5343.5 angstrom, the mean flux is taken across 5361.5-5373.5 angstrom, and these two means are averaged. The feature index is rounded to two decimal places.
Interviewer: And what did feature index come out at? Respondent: 6.73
